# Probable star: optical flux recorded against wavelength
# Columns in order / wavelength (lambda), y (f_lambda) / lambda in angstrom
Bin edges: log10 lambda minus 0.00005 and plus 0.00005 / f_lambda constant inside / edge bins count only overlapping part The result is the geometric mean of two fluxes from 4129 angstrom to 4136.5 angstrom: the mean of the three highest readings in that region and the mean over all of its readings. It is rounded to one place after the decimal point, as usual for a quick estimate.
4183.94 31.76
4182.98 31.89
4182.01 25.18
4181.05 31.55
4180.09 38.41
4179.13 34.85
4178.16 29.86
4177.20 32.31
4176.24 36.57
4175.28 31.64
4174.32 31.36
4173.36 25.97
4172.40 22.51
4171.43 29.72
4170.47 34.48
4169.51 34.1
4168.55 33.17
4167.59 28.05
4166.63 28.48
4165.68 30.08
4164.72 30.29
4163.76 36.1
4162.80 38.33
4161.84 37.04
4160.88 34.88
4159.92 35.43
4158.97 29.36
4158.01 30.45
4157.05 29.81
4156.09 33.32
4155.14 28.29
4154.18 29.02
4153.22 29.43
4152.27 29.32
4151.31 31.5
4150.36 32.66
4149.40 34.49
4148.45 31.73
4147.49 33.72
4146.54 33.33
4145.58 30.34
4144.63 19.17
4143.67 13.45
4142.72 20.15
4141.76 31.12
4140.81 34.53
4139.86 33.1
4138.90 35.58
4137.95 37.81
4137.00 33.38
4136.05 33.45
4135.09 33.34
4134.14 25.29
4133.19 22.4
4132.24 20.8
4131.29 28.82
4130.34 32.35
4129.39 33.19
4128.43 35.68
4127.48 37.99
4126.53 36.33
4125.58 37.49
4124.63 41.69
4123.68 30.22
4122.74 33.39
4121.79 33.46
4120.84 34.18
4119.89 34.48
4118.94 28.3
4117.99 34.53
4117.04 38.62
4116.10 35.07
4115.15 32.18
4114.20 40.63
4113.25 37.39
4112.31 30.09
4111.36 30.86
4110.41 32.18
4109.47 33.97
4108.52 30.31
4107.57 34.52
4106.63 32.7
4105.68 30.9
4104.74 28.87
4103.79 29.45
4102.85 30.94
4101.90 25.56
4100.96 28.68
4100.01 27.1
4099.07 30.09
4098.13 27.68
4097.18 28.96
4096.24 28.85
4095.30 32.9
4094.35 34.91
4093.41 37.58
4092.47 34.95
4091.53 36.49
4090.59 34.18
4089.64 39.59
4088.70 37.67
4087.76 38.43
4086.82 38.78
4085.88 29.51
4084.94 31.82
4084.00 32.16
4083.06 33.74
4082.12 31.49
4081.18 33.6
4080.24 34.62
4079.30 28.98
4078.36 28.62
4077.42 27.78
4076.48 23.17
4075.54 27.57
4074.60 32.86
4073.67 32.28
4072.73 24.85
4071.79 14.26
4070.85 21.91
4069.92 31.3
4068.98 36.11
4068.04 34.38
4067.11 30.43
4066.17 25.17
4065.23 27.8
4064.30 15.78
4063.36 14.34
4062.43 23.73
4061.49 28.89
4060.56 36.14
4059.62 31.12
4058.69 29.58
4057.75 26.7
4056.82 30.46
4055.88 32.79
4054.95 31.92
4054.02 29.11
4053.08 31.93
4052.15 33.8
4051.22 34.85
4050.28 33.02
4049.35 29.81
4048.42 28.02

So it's 30.9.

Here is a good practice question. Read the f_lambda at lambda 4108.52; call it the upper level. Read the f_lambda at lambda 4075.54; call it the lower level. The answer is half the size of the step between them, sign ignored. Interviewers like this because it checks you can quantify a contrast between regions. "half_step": 1.4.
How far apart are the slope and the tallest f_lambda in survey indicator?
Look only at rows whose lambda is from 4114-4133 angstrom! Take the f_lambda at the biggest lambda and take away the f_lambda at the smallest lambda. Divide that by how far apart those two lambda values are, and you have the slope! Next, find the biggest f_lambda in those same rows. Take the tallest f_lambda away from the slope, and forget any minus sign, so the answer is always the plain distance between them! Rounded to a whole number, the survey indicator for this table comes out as 43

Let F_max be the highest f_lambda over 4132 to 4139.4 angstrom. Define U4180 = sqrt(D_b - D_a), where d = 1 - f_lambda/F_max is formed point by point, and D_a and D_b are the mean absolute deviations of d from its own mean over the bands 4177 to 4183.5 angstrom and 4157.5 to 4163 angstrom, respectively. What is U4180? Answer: 0.07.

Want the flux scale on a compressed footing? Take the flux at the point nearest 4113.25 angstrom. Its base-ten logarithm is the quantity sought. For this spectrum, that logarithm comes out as 1.57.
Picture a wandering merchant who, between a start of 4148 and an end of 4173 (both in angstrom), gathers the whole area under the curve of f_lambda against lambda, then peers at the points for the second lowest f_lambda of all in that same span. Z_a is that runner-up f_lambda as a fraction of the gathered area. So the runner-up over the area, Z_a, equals 0.036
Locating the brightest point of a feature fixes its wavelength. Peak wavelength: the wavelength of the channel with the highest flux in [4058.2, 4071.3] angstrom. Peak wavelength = 4060.56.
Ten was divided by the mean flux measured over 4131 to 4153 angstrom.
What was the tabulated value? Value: 0.338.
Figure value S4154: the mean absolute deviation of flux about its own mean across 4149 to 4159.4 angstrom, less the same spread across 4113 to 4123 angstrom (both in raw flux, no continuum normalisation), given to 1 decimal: -0.6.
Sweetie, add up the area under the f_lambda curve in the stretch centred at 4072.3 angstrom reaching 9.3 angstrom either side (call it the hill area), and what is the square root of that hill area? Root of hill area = 22.6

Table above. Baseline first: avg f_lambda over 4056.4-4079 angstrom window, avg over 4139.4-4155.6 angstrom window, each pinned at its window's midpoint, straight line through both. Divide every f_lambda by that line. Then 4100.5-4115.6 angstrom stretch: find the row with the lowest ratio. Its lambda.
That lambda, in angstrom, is 4101.90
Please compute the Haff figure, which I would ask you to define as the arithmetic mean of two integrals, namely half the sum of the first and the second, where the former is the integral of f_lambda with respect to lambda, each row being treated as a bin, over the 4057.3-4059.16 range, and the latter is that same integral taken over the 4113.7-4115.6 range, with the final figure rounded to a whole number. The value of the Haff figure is 61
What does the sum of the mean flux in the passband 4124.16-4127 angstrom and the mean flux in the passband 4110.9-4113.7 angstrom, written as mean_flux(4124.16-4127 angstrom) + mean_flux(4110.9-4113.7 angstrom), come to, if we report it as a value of 71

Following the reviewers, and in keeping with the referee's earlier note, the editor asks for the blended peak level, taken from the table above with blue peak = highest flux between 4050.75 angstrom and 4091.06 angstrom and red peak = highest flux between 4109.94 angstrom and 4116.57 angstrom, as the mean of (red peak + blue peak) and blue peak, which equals 59.9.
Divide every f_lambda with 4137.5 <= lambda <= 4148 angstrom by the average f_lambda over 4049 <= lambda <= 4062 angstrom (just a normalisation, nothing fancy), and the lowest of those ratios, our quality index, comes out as 0.428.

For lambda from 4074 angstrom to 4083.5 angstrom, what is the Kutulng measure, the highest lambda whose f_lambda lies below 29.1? 4079.30 angstrom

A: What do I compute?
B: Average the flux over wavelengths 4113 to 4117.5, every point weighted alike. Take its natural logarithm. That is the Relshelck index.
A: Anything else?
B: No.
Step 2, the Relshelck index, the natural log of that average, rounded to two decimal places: 3.60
